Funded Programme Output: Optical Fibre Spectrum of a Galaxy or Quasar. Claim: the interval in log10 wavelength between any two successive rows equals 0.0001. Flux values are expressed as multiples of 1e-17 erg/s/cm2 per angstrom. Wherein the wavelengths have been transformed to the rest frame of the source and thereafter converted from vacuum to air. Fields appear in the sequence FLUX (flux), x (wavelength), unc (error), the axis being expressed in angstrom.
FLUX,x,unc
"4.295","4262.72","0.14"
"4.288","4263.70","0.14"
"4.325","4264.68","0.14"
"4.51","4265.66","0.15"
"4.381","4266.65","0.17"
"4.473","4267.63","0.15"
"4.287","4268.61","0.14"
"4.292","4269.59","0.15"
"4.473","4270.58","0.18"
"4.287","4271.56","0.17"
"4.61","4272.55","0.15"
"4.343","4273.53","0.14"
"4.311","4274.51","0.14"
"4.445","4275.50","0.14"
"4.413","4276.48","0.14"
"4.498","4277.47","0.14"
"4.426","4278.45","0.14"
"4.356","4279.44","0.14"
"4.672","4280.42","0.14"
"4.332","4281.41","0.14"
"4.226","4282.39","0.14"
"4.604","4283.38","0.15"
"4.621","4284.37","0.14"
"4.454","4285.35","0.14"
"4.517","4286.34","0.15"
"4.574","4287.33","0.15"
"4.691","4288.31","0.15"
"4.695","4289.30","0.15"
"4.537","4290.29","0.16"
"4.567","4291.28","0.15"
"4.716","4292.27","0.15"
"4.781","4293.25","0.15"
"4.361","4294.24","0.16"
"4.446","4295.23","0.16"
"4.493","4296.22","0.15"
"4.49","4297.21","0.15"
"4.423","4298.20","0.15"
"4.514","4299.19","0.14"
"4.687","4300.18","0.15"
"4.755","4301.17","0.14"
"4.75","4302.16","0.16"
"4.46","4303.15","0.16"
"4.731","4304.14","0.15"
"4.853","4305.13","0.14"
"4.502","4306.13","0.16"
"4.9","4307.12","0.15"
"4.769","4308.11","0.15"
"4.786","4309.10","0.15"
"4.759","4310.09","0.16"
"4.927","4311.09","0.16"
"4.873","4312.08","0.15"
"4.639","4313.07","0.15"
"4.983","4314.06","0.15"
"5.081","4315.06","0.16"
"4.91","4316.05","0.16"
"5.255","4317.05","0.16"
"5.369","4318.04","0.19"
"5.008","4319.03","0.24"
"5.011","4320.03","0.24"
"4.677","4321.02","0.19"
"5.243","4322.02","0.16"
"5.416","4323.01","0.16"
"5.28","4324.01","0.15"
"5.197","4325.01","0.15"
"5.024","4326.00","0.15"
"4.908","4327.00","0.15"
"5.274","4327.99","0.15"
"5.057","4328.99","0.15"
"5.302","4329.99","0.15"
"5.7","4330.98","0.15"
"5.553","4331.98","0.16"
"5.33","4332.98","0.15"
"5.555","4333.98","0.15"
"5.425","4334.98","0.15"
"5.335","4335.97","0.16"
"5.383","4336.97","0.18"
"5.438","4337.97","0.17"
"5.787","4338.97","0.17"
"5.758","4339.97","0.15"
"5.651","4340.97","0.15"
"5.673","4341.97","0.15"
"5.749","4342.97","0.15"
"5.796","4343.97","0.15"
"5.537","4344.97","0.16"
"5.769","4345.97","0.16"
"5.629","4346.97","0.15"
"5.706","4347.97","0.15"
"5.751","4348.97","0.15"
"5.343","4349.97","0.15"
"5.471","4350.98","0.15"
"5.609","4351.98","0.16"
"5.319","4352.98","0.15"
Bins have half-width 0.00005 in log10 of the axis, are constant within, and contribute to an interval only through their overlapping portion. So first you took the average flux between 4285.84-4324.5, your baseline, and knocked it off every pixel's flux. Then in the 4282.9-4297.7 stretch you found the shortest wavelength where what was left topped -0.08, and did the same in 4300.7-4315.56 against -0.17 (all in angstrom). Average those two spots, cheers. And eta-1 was 4296.7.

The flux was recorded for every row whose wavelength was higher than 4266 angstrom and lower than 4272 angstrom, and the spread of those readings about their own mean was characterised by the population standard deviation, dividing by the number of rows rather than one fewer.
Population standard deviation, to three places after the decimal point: 0.083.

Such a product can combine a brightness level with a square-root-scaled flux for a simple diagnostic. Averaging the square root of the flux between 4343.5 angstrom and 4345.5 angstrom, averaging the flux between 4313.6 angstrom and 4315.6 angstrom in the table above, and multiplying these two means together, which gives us 12.0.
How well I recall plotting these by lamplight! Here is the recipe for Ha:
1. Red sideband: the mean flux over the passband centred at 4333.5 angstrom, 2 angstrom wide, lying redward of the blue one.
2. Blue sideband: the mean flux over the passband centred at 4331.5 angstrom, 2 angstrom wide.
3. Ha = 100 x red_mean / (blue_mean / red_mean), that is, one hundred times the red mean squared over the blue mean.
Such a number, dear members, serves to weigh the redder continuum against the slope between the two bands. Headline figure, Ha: 526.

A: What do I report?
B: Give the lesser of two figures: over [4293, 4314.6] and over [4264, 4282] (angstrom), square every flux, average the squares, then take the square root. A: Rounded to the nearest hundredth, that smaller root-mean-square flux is 4.41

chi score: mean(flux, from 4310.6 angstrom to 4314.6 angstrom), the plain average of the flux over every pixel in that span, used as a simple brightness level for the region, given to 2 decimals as 4.86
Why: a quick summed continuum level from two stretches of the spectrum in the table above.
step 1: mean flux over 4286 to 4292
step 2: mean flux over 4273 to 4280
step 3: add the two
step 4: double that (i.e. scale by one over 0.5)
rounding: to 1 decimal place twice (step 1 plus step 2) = 18.0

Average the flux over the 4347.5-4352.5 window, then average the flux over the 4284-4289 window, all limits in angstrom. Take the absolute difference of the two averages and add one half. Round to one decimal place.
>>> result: 1.5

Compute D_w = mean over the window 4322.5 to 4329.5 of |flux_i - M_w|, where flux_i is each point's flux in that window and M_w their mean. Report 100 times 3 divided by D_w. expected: 2073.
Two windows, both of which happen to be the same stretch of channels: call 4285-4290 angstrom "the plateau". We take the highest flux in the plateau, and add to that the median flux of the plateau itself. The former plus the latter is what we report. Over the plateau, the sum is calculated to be 9.3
